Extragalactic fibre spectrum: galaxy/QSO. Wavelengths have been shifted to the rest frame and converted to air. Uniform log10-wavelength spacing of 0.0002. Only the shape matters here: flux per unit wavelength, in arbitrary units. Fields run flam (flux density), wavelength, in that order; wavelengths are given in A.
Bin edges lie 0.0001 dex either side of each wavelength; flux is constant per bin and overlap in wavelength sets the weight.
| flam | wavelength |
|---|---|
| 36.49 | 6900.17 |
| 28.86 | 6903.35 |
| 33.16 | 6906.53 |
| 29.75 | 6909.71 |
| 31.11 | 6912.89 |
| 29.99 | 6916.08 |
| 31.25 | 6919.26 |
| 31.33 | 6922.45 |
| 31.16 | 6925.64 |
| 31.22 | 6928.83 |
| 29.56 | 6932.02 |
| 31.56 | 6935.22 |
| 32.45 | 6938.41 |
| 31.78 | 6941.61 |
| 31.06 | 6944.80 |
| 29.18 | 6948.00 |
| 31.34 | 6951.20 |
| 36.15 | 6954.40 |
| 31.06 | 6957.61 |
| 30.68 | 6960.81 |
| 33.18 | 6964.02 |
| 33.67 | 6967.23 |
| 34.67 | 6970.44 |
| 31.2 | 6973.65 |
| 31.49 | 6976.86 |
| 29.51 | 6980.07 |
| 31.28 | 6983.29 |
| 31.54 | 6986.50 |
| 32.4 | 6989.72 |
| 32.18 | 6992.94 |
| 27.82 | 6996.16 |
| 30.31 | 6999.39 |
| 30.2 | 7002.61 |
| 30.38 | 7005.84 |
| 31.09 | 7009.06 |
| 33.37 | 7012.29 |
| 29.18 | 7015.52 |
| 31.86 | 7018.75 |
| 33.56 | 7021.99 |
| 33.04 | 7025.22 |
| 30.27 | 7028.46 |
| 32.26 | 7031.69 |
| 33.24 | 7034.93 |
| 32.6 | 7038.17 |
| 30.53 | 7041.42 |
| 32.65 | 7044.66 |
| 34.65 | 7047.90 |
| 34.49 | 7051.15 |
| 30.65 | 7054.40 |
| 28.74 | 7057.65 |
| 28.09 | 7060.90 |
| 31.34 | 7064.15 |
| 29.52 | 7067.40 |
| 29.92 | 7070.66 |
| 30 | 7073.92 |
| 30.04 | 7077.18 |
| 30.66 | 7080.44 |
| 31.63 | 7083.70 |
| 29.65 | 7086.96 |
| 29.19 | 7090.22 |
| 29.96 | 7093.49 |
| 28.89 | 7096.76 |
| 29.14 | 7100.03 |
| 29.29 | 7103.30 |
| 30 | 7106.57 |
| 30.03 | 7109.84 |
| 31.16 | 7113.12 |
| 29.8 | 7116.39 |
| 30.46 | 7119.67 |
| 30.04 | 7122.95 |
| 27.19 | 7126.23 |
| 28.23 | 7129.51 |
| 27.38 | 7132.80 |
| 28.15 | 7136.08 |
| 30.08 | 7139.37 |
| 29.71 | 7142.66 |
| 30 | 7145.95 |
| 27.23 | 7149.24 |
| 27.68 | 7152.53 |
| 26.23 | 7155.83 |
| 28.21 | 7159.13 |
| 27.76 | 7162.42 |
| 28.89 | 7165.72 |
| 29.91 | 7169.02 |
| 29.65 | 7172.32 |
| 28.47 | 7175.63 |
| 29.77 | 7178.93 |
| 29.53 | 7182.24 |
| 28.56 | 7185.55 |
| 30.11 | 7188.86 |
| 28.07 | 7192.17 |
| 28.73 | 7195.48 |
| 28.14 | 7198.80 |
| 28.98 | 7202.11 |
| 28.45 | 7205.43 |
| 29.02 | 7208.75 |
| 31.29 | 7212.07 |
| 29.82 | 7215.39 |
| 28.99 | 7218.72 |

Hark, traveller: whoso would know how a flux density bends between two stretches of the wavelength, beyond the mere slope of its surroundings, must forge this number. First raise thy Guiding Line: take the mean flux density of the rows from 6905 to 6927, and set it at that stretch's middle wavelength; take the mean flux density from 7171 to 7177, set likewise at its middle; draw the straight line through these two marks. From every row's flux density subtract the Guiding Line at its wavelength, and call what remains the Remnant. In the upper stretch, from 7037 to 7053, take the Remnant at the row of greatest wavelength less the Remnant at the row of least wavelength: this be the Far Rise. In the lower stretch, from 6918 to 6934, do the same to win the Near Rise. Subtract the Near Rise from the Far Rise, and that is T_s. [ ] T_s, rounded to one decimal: 3.6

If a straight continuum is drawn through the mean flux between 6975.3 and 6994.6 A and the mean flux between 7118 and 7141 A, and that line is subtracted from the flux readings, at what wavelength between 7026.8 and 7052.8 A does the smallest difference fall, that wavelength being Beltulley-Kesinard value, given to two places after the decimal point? 7028.46 A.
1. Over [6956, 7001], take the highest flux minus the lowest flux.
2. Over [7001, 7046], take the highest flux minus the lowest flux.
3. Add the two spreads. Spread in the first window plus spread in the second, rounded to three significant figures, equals 11.2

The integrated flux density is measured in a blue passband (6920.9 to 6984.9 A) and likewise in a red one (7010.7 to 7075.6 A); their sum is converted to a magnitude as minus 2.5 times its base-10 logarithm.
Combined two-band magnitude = -9.024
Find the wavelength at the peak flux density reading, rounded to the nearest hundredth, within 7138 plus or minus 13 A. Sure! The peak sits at 7139.37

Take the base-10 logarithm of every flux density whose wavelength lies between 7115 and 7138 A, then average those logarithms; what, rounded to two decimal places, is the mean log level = 1.46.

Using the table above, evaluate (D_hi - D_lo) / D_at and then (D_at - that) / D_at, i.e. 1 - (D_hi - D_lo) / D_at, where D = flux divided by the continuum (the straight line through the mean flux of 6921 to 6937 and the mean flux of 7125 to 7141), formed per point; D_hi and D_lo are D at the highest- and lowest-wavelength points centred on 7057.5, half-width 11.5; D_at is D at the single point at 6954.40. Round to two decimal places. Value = 1.14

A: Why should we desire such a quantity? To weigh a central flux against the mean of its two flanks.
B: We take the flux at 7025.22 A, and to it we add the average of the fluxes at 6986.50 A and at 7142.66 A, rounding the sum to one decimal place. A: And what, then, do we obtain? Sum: 63.7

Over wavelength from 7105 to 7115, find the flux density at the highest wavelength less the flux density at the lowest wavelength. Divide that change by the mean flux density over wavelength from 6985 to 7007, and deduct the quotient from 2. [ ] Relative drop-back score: 1.96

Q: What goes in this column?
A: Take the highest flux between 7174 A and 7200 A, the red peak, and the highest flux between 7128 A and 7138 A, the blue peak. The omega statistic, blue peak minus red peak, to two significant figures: -1.9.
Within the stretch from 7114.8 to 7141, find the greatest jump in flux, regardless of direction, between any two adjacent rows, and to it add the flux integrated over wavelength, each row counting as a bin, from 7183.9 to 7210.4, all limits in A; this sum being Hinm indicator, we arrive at 765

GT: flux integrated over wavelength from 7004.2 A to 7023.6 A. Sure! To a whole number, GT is 612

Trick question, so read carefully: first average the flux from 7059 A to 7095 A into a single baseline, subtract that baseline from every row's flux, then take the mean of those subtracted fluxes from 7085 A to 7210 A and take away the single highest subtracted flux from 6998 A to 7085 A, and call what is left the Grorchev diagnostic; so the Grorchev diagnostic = -5.7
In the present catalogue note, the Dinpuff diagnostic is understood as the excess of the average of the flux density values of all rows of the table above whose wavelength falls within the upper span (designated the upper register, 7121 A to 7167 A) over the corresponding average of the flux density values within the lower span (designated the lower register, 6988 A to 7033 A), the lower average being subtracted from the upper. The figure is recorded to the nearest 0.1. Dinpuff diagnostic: -2.9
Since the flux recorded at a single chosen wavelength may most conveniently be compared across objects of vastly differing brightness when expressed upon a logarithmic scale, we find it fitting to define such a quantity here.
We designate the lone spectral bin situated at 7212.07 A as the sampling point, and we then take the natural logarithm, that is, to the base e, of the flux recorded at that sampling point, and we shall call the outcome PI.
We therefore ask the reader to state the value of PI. 3.44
